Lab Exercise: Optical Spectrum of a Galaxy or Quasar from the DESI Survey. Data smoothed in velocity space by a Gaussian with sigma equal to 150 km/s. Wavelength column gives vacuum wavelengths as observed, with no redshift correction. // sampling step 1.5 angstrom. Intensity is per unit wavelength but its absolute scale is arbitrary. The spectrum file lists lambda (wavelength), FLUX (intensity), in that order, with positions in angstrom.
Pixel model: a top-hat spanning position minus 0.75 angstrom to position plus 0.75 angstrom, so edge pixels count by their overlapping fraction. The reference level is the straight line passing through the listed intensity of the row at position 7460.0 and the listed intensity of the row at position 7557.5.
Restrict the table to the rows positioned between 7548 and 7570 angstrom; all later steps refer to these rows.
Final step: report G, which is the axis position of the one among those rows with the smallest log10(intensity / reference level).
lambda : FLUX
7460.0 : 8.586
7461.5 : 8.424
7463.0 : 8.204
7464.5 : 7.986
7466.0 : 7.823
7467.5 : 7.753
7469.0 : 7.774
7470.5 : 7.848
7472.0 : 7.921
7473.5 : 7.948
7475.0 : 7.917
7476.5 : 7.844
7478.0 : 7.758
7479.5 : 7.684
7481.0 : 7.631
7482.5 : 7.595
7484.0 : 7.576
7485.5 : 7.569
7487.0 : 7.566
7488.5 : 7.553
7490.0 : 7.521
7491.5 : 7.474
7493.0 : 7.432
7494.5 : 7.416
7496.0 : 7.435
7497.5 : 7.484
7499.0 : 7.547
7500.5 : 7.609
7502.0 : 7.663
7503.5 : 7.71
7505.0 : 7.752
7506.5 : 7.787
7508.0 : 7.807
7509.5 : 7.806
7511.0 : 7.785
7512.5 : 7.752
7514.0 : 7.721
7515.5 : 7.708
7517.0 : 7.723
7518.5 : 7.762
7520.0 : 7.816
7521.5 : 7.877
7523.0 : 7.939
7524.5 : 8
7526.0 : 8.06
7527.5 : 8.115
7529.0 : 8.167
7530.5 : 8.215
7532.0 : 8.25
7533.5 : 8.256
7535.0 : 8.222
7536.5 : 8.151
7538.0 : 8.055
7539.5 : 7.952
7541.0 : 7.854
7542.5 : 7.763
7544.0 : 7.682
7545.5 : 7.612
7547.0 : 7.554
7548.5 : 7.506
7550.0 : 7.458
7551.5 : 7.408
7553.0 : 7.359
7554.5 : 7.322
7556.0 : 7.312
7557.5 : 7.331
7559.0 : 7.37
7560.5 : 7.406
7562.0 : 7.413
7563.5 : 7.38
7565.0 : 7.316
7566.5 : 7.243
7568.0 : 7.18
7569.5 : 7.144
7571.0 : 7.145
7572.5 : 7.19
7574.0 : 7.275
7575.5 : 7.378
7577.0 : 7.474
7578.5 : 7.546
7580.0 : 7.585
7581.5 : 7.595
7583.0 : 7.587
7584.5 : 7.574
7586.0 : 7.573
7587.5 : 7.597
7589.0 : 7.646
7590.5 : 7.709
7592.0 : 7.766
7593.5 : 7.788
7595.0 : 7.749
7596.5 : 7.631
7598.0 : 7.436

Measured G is 7554.5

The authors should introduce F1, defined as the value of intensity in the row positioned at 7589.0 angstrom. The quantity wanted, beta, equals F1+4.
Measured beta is 11.6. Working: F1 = 7.646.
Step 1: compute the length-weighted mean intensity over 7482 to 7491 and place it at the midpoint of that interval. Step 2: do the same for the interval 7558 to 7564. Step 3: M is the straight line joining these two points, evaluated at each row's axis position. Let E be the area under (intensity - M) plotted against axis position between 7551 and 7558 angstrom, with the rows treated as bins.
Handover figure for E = -0.4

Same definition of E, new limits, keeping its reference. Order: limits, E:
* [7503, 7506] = 0.7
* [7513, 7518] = 1.1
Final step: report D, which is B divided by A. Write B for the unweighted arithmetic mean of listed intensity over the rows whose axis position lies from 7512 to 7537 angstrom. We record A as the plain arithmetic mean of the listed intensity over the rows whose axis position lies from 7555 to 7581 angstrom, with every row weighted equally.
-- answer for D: 1.09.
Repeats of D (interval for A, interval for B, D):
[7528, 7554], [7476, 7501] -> 0.96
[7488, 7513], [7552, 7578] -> 0.96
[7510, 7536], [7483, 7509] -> 0.95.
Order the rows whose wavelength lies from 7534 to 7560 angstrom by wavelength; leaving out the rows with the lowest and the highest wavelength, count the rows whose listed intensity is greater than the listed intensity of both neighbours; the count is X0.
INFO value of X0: 0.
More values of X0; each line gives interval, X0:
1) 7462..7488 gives 1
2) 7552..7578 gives 1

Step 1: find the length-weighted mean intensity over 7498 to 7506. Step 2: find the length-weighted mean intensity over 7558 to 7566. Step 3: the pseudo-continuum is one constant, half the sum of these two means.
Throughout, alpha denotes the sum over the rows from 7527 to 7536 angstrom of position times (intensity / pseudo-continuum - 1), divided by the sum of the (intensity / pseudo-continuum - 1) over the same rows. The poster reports 7531.4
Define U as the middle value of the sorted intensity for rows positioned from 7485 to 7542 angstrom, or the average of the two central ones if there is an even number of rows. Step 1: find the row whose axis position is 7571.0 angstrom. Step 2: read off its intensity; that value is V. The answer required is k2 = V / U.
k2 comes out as 0.92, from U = 7.77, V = 7.145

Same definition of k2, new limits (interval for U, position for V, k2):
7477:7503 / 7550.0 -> 0.99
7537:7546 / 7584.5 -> 0.97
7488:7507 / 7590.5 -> 1.02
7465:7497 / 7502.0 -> 1.00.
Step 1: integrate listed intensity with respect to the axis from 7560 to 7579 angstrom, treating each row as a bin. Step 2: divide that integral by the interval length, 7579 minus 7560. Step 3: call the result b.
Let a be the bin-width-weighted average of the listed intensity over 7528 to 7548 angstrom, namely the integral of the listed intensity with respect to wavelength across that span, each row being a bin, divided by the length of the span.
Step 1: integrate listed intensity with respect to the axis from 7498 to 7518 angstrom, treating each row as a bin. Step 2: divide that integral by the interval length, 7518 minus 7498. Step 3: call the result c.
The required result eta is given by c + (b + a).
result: 23.0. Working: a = 7.98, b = 7.31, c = 7.72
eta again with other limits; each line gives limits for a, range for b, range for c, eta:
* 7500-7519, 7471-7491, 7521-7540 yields 23.5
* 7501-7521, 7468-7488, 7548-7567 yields 22.9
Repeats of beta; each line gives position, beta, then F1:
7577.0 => 11.5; 7.474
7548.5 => 11.5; 7.506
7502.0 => 11.7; 7.663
